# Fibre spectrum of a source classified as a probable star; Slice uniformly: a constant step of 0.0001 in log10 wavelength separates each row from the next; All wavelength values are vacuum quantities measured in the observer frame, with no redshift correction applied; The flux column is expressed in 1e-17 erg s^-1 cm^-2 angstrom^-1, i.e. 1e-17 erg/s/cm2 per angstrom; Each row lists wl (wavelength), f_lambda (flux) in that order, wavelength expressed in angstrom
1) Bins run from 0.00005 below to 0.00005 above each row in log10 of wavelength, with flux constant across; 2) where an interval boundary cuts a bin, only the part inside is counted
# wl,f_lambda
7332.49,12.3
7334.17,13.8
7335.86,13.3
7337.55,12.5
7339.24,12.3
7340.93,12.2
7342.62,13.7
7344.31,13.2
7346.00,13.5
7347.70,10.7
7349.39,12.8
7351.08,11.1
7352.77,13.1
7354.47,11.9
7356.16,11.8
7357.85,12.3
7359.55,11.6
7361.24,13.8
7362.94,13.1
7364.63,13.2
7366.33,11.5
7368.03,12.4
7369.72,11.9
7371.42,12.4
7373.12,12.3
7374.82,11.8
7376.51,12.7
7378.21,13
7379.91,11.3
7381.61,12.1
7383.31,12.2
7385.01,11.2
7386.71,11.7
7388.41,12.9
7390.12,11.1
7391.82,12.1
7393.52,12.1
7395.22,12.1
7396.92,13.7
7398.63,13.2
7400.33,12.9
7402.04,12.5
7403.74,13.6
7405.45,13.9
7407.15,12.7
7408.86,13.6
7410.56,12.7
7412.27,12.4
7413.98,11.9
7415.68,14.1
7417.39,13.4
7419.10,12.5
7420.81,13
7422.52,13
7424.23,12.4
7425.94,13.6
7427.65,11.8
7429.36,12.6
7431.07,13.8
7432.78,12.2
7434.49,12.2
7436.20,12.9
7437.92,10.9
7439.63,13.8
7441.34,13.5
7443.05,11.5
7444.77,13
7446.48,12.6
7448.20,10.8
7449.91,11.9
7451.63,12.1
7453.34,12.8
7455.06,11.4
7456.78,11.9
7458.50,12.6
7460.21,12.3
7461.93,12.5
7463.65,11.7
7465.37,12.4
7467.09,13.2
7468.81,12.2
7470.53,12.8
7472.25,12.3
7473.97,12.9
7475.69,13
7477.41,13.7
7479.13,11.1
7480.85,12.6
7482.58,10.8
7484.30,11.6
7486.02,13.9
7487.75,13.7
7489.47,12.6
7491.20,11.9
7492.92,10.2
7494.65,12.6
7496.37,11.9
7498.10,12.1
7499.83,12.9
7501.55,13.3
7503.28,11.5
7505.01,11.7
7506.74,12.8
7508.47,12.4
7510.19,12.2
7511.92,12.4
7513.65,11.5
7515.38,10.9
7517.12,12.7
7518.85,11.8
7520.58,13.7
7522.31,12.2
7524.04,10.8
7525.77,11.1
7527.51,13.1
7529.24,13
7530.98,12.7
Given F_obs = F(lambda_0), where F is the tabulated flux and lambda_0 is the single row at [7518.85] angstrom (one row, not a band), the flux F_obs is 11.8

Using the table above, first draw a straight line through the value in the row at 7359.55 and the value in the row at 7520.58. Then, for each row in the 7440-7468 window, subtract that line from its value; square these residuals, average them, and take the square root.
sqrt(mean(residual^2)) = 0.90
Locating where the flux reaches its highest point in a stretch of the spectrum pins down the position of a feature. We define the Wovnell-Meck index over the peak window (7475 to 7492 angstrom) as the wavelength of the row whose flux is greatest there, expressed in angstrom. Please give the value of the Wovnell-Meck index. 7486.02 angstrom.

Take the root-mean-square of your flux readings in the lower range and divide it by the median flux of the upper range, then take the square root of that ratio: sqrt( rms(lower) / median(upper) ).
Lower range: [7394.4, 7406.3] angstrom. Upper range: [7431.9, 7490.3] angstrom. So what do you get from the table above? 1.03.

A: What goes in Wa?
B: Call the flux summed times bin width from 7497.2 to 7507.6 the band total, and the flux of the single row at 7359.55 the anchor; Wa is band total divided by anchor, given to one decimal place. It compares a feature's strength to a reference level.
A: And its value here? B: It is 11.1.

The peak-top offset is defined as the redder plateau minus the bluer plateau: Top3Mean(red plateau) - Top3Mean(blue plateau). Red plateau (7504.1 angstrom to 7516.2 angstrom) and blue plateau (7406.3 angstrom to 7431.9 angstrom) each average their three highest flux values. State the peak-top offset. -1.3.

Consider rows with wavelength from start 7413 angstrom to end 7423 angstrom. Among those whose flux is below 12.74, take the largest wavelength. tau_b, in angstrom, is 7419.10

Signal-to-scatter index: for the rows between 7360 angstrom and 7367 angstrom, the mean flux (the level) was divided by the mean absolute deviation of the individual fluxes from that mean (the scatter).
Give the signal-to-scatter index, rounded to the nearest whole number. 18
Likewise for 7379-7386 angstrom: 26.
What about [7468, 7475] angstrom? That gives 42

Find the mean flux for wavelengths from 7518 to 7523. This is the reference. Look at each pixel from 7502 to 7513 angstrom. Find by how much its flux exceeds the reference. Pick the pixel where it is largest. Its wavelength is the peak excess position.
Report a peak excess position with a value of 7506.74 angstrom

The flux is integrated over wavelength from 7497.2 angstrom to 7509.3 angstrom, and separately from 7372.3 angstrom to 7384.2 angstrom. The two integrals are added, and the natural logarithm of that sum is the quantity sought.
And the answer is 5.69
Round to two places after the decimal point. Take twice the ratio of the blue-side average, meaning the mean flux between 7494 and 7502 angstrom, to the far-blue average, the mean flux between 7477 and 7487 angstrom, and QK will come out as 2.05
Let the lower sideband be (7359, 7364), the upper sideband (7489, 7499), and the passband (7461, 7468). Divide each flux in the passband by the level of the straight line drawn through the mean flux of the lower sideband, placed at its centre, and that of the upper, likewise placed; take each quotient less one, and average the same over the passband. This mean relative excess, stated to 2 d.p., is 0.03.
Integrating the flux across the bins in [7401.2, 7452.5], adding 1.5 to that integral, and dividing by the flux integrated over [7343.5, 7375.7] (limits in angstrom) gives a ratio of 1.6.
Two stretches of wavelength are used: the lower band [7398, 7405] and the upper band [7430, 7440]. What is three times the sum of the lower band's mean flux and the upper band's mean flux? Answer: 77.0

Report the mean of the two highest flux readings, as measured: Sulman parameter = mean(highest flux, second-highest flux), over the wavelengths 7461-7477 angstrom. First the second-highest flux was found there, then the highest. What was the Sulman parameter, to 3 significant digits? 13.1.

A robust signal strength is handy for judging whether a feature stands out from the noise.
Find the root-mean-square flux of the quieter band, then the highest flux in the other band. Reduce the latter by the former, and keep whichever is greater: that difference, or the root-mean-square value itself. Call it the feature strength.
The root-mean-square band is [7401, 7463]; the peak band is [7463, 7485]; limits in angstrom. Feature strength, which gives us 12.6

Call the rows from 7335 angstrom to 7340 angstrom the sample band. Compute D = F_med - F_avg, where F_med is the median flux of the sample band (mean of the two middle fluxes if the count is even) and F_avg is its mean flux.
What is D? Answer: -0.20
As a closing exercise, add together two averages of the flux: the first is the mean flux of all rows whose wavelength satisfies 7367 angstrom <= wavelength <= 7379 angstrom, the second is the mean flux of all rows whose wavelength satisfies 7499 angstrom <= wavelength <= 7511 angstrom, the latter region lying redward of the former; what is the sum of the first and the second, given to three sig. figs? 24.8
